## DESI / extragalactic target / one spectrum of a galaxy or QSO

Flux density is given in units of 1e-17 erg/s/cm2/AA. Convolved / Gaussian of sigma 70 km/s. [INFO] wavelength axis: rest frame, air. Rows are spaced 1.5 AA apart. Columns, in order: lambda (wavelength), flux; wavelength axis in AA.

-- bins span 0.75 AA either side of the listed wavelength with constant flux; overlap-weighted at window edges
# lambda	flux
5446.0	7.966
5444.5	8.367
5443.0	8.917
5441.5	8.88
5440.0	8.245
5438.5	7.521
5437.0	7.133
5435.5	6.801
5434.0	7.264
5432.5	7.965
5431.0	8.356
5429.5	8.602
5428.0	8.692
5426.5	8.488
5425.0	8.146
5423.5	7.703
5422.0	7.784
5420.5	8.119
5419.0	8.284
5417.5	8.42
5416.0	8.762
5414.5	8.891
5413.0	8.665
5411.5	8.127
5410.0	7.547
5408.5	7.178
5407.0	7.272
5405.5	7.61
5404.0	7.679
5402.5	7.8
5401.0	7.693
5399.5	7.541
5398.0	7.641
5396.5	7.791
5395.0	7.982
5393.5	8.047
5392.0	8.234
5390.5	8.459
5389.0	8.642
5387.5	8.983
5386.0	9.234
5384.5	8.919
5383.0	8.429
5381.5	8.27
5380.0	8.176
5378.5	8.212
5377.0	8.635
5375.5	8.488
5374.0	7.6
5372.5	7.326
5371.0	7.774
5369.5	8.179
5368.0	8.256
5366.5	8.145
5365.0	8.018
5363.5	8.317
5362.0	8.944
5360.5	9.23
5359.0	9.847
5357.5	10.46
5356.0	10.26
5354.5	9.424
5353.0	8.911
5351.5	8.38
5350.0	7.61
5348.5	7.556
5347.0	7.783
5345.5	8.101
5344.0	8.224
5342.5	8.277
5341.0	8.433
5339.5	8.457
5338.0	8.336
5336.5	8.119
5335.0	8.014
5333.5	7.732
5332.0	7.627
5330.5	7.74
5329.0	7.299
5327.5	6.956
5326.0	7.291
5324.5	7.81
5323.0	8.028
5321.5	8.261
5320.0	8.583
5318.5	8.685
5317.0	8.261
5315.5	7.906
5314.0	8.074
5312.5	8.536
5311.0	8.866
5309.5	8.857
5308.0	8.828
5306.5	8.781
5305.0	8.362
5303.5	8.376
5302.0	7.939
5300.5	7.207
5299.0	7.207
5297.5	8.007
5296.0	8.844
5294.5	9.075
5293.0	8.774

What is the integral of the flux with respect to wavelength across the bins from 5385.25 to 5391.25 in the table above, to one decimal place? 53.0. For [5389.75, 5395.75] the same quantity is 49.1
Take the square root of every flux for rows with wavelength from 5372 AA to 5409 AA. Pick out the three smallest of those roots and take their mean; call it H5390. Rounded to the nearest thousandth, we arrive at 2.694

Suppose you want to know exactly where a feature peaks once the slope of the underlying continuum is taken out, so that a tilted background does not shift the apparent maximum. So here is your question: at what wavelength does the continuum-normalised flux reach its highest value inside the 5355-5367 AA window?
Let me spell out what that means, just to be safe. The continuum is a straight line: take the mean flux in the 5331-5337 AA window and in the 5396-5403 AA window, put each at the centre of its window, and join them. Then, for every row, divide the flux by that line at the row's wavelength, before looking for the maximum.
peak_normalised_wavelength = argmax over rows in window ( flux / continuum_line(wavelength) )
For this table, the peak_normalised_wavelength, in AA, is 5357.5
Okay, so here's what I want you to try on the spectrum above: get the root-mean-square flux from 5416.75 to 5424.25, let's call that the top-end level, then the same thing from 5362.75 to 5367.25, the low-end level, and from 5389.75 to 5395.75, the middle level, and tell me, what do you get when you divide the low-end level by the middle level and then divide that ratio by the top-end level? 0.1236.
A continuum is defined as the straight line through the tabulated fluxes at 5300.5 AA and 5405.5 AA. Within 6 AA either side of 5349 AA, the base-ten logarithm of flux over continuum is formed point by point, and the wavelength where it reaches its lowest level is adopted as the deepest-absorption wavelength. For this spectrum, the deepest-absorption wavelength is 5348.5 AA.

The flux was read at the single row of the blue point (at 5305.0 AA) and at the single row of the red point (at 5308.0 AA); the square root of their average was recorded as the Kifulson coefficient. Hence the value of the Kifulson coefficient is 2.93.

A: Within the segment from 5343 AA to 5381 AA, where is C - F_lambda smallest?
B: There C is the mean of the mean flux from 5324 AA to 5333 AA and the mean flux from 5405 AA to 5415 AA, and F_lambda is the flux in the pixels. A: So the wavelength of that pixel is 5357.5 AA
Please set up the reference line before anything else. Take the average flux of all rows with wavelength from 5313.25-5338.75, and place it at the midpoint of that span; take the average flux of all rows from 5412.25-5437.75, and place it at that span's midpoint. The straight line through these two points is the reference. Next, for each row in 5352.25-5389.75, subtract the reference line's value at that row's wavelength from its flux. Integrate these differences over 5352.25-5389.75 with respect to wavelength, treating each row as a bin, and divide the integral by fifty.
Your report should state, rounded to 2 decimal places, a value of 0.49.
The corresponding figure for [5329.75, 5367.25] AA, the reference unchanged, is 0.38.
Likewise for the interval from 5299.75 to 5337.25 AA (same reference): 0.13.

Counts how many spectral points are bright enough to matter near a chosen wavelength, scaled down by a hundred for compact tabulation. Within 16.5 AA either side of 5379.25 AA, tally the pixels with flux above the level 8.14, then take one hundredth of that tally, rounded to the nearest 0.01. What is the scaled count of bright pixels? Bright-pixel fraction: 0.16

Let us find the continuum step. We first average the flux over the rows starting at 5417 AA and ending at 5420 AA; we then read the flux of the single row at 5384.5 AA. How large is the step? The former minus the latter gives -0.6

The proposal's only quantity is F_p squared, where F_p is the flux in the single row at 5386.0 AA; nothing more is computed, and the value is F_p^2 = 85.3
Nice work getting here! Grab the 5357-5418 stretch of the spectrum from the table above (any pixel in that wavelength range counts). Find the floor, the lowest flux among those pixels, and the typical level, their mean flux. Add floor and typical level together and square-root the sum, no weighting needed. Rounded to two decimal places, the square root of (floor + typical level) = 3.93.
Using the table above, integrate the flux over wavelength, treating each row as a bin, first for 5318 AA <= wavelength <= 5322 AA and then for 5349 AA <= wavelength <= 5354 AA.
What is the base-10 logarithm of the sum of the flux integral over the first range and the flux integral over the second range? 1.88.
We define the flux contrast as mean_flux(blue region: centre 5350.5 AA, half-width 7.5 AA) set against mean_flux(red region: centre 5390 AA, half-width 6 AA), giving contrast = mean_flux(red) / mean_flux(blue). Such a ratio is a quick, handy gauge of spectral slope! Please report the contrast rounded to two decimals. 0.99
